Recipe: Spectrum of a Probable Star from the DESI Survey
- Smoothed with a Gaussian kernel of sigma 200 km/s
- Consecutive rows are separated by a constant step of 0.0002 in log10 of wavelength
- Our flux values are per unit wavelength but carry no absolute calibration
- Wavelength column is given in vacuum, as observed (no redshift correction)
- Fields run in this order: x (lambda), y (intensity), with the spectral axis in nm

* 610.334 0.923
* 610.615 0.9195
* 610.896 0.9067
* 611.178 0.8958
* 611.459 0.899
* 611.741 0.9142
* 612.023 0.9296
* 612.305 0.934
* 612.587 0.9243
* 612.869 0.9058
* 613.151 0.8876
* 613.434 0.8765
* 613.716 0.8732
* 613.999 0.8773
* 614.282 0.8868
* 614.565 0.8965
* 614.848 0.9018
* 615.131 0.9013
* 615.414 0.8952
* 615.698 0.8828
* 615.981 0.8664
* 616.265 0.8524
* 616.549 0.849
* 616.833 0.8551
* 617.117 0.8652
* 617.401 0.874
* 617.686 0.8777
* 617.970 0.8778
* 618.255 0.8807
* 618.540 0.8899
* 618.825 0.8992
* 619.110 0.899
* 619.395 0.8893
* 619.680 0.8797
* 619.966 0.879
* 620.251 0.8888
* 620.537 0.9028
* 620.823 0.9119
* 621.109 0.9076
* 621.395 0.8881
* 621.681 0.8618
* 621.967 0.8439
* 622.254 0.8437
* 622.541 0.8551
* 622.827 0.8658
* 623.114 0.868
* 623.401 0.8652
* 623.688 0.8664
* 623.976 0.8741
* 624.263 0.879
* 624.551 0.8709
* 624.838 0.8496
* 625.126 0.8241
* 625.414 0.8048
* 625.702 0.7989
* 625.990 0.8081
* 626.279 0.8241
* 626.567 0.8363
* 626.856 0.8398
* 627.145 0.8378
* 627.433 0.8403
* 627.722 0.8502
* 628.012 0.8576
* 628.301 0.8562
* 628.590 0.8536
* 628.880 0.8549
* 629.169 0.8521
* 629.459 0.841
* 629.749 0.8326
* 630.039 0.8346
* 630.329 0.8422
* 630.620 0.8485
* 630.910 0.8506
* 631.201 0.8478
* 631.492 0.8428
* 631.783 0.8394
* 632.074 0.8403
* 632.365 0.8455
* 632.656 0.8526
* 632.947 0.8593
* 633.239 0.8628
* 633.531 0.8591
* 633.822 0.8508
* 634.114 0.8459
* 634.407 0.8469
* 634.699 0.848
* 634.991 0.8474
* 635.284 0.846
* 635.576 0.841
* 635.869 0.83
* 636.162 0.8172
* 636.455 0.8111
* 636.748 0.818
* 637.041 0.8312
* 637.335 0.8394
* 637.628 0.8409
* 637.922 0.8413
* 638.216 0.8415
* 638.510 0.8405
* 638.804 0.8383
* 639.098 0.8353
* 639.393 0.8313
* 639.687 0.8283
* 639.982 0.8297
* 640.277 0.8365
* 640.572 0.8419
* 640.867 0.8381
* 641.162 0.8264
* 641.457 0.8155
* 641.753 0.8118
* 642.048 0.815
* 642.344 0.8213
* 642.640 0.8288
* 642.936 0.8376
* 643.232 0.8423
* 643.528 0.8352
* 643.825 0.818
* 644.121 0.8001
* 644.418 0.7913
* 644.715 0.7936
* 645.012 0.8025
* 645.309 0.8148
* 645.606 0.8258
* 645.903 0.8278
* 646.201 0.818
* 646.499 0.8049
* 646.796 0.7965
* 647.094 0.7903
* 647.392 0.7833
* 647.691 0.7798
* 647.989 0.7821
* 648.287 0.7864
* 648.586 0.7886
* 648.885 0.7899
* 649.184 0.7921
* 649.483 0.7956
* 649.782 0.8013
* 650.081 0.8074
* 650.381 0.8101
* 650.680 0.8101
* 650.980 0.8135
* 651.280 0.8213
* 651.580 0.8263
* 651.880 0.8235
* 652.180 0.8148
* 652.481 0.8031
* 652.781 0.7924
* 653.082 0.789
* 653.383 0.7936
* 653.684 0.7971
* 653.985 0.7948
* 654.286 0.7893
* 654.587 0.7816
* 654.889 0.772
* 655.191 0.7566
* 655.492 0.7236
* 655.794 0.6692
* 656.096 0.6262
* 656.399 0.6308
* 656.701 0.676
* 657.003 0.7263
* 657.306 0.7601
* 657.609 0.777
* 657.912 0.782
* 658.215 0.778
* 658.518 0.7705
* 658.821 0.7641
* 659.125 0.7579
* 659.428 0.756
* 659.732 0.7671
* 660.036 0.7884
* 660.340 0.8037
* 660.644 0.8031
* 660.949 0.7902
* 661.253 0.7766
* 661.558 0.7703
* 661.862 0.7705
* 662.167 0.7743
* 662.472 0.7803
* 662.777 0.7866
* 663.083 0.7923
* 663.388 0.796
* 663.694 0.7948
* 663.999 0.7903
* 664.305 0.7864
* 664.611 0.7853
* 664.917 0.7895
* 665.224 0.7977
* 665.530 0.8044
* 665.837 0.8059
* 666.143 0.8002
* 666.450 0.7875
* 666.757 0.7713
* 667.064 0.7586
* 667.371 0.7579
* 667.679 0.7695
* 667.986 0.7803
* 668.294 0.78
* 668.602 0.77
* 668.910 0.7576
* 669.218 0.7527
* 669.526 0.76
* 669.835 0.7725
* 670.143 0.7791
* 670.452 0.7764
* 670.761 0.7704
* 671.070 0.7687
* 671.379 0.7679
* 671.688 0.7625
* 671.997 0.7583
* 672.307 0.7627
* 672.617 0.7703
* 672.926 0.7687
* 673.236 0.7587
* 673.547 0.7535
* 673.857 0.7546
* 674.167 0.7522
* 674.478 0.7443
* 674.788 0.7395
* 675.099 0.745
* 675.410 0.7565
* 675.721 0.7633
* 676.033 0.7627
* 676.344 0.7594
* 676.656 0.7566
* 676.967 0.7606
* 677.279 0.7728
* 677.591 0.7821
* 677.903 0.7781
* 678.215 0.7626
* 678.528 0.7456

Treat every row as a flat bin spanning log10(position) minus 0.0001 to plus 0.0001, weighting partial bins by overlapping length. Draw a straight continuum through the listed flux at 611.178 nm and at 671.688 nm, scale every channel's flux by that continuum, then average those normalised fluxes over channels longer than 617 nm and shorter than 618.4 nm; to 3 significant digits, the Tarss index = 0.993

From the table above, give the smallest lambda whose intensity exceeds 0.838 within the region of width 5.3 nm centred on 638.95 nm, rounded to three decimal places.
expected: 637.335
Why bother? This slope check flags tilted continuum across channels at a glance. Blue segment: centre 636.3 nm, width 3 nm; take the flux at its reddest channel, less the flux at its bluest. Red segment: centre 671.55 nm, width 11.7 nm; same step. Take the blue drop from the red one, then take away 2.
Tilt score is -2.03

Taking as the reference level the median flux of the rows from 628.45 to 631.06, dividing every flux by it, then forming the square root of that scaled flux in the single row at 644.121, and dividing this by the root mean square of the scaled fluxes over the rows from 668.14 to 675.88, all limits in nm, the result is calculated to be 1.08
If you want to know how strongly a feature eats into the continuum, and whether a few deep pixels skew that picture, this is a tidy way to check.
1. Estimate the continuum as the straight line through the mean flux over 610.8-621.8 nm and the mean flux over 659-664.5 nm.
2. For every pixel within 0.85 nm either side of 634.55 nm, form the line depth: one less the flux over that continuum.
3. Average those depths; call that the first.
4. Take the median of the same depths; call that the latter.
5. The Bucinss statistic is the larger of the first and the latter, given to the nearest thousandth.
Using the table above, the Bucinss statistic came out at -0.001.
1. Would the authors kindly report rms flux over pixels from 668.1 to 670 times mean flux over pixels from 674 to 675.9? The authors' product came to 0.57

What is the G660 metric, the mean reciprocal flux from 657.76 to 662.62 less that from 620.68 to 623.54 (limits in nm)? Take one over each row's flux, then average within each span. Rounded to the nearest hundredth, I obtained 0.14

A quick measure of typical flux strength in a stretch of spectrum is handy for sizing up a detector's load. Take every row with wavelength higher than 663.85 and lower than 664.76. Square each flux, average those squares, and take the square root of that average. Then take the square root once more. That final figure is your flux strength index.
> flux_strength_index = 0.887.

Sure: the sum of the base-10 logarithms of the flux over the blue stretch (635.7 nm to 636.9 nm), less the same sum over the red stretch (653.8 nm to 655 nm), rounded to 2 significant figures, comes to 0.075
